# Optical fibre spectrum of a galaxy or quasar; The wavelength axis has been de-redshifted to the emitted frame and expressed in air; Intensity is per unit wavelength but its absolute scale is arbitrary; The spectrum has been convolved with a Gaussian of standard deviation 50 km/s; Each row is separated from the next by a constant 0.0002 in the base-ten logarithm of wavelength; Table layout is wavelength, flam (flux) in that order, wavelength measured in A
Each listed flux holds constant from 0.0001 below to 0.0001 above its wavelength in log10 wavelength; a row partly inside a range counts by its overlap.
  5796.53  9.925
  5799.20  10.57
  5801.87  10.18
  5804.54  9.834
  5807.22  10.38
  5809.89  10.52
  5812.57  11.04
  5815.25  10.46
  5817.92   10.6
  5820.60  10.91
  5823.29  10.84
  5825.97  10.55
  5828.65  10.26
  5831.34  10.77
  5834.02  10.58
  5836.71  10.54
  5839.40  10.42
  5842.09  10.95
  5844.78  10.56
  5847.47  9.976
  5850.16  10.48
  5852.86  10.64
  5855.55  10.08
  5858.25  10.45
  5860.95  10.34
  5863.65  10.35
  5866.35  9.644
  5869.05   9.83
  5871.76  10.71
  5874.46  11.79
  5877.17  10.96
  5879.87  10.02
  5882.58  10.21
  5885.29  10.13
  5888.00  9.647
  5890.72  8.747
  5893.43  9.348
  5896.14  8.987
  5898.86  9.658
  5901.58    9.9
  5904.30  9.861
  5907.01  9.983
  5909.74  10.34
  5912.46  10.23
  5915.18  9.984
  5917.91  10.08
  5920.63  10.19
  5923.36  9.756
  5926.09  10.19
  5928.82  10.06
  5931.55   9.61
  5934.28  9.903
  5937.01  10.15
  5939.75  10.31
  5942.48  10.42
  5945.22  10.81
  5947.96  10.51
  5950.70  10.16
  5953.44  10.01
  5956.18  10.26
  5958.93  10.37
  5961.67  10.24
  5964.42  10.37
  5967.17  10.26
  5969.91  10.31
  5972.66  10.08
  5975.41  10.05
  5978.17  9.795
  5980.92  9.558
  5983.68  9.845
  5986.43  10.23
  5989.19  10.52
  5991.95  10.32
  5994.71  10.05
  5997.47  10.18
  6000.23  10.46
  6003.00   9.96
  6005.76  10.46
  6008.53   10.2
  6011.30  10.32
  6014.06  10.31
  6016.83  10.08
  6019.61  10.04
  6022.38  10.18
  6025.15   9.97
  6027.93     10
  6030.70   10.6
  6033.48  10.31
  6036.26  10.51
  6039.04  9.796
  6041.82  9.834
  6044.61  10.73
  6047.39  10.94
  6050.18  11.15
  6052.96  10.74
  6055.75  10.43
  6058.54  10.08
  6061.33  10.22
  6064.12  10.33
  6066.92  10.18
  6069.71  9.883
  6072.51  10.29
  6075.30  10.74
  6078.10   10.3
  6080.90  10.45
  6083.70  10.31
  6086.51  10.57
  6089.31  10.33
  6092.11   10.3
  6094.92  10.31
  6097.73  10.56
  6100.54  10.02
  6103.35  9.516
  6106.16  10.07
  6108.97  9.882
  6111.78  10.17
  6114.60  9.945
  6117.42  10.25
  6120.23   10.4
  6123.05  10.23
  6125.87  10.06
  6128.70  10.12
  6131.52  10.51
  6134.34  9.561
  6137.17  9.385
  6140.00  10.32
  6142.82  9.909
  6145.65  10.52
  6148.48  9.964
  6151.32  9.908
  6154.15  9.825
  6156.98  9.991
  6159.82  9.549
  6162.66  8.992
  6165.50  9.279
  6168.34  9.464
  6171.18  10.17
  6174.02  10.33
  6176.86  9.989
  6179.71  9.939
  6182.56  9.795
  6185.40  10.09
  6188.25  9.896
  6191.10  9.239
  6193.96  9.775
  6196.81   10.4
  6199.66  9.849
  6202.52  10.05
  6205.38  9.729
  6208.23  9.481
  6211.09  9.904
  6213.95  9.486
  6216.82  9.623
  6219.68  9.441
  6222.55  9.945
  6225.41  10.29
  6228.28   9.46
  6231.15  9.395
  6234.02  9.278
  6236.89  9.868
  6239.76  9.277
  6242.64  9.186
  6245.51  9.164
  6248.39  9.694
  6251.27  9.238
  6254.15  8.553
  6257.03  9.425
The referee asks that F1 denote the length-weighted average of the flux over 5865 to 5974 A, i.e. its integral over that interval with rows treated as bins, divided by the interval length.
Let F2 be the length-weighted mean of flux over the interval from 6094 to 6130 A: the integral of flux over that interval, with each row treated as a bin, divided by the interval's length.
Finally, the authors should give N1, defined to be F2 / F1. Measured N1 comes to 1.00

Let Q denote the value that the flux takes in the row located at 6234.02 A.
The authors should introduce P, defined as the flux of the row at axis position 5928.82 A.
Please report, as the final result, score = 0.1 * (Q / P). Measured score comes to 0.092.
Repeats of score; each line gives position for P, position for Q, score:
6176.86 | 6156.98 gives 0.100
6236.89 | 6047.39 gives 0.111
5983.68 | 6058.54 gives 0.102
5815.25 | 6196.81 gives 0.099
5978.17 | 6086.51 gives 0.108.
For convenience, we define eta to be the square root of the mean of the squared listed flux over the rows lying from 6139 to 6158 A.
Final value 10.1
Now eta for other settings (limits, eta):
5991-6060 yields 10.3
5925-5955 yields 10.2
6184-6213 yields 9.8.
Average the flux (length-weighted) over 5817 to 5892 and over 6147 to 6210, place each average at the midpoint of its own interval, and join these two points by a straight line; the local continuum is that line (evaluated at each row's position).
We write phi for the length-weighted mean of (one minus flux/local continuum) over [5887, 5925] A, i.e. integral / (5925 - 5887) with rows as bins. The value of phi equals 0.051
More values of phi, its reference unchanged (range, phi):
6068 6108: -0.029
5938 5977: -0.009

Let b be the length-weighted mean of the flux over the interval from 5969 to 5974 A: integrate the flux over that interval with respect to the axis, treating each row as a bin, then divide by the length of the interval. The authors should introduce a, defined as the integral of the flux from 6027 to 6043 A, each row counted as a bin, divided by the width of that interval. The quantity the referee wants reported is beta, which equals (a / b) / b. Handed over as 0.098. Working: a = 10.2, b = 10.2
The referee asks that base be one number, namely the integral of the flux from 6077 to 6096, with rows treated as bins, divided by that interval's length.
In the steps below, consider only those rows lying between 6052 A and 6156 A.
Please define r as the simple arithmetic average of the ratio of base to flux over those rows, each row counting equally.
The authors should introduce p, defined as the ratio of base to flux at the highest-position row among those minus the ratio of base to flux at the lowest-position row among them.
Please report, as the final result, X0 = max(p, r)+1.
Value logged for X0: 2.02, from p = 0.09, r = 1.02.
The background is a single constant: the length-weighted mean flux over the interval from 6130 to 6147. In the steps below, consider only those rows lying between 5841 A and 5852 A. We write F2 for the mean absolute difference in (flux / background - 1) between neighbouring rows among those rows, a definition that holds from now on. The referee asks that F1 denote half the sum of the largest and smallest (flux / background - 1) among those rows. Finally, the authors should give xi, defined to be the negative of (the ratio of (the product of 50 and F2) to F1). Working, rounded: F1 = 0.0424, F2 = 0.049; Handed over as -58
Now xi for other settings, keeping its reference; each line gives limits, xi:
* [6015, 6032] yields -41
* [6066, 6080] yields -73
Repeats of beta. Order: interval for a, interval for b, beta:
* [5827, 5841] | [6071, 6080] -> 0.097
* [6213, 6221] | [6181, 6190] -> 0.097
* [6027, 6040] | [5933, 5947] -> 0.096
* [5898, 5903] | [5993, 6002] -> 0.094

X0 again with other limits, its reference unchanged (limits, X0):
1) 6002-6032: 2.02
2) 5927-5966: 2.01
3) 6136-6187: 2.05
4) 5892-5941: 2.05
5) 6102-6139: 2.04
